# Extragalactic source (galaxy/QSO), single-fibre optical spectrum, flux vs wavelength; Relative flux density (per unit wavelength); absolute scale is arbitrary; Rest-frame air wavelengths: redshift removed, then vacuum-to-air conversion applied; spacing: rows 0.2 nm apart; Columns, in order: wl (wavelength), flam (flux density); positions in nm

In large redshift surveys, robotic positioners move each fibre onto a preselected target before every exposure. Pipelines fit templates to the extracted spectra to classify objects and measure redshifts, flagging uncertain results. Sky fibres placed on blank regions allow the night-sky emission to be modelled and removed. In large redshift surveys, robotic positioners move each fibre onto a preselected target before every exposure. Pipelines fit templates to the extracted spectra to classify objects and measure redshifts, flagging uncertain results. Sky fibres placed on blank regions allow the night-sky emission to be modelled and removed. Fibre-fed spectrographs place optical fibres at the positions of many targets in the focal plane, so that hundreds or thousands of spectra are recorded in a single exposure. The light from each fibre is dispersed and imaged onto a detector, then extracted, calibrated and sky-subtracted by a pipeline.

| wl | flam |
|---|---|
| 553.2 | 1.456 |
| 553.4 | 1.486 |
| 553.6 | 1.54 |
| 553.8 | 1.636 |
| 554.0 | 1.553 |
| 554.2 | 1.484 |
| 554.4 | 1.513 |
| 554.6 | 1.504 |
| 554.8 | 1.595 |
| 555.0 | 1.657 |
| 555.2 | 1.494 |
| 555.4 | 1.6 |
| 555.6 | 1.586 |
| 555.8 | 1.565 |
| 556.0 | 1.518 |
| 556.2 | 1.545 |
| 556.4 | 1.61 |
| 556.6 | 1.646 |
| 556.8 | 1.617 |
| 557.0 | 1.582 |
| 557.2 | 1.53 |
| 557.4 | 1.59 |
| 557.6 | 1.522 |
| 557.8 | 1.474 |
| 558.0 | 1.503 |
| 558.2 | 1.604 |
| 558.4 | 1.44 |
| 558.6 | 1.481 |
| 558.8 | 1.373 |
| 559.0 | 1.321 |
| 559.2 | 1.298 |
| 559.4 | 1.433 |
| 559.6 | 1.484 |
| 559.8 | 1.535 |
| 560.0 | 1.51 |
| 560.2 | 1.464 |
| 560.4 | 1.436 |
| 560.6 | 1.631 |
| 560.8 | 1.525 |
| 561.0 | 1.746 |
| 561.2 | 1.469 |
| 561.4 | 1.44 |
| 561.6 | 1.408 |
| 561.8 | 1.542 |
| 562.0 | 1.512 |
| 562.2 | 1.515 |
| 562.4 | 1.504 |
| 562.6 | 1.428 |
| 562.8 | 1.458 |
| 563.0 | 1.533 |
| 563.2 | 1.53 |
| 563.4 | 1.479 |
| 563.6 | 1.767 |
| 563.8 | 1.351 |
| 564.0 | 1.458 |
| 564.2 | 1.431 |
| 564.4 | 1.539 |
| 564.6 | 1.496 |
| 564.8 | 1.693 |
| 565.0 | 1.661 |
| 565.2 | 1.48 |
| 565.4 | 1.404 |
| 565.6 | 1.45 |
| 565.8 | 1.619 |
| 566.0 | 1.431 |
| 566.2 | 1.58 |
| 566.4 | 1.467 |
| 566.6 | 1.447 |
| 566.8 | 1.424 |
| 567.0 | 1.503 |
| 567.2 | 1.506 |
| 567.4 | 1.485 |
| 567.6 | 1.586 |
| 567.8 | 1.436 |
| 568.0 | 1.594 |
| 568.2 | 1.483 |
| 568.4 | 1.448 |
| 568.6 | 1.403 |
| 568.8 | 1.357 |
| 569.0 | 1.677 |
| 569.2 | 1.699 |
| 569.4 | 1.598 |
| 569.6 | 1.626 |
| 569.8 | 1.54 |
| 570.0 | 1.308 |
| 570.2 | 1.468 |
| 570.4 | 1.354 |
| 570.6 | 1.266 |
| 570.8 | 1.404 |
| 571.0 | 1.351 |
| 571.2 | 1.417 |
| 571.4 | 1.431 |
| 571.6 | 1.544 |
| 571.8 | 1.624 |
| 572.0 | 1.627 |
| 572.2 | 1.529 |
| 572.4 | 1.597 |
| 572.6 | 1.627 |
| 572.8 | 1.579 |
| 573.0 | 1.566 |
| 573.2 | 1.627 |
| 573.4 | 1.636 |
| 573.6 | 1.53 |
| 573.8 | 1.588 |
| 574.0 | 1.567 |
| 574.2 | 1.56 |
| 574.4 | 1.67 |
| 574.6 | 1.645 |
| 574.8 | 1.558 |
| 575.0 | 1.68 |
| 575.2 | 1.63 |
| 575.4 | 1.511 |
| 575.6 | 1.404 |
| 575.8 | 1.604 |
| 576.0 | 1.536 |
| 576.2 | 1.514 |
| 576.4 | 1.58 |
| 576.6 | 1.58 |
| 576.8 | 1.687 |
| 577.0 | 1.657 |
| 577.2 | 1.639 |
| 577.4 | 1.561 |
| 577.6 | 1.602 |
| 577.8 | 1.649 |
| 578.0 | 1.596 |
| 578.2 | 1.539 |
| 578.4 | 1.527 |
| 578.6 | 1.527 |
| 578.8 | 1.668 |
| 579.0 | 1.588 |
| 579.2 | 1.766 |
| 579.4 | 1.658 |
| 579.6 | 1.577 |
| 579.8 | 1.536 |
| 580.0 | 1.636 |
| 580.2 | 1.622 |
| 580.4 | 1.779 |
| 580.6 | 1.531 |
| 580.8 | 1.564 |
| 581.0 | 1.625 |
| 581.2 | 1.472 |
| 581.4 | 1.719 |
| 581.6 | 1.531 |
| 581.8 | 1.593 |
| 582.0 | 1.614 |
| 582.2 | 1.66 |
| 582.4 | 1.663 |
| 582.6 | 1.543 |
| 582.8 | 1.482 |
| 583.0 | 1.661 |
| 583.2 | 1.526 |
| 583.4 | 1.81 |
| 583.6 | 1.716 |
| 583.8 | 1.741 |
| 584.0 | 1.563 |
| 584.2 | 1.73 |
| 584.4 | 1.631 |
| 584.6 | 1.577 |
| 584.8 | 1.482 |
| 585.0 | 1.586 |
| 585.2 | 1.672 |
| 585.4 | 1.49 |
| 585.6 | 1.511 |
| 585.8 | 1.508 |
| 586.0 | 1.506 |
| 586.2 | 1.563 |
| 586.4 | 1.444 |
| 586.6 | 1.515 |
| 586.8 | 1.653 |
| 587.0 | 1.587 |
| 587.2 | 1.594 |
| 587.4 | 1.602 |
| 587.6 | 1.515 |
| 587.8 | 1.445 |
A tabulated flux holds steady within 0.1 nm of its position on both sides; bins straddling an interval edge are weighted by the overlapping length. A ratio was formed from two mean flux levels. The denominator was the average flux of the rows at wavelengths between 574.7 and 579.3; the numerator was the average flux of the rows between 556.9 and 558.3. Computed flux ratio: 0.97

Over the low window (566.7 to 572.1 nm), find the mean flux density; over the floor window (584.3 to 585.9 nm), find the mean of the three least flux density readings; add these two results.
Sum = 2.981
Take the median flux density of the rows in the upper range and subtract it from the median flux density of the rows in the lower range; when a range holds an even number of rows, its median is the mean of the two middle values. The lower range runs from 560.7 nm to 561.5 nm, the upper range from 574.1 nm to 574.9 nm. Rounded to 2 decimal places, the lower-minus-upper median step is -0.11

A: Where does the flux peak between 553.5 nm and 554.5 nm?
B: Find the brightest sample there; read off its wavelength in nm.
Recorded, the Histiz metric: 553.8 nm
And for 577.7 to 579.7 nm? 579.2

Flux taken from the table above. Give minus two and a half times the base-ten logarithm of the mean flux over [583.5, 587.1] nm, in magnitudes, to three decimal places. -0.498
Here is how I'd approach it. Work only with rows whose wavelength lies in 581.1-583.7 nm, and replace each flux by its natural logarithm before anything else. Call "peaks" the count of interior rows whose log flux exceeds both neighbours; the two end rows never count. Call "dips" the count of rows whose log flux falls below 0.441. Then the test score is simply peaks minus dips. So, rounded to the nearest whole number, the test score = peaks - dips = -1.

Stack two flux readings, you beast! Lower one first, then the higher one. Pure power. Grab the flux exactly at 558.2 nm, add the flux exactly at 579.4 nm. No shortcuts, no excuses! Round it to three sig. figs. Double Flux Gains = 3.26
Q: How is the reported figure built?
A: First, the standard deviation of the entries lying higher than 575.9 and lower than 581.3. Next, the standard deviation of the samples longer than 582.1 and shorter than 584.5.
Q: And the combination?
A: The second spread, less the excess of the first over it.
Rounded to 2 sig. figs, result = 0.12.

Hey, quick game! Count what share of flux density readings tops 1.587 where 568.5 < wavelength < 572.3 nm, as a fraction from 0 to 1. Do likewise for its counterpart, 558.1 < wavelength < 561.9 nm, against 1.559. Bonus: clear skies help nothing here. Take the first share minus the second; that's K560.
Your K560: 0.16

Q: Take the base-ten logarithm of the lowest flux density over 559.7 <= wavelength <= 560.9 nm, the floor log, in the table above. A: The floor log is 0.157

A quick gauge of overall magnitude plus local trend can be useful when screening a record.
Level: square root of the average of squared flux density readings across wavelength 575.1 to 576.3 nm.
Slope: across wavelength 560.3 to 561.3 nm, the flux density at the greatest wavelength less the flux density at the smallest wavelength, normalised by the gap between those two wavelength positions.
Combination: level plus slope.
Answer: 1.58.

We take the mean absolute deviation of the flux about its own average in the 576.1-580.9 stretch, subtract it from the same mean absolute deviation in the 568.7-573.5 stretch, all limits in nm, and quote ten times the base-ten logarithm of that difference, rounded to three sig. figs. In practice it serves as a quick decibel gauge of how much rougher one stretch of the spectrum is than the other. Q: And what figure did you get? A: -12.8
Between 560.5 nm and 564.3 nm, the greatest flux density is 1.767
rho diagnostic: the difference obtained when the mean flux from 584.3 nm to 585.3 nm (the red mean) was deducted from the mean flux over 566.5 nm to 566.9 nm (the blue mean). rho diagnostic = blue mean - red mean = -0.15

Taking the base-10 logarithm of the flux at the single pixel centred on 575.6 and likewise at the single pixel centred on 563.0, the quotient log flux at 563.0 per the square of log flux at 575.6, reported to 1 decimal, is 8.5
